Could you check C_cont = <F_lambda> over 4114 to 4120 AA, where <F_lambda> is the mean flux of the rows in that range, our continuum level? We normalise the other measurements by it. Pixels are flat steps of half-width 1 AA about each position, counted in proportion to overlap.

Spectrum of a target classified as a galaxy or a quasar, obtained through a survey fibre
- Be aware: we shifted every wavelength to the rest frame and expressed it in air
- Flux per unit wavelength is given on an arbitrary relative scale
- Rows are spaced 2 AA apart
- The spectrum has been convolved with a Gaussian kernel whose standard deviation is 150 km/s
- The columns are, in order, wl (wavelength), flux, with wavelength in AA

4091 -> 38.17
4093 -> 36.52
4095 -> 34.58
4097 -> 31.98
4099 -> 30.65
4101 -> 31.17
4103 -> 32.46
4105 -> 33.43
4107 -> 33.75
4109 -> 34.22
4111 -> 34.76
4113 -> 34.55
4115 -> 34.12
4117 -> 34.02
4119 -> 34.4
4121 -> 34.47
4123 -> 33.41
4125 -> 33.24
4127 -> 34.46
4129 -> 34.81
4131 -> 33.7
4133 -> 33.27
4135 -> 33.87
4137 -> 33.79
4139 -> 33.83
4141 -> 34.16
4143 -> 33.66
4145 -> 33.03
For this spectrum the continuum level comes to 34.2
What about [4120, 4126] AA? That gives 33.7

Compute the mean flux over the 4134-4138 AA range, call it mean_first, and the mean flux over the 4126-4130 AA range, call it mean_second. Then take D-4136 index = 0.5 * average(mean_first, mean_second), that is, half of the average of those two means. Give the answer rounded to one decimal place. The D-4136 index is 17.1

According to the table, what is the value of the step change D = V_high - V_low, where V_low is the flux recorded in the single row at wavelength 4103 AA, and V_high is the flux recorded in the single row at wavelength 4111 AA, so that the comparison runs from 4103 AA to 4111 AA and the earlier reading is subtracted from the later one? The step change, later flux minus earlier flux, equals 2.3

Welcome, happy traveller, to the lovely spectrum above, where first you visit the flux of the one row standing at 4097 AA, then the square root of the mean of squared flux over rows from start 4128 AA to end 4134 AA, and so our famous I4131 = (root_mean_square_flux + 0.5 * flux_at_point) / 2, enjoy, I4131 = 25.0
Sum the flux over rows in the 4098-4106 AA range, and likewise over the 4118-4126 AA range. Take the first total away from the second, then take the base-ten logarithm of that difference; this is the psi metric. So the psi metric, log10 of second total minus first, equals 0.9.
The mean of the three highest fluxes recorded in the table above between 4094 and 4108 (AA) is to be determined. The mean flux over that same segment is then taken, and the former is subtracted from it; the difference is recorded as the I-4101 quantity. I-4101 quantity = -1.3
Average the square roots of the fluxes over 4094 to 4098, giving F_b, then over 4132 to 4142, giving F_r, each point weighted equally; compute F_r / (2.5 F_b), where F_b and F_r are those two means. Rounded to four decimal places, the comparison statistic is 0.4031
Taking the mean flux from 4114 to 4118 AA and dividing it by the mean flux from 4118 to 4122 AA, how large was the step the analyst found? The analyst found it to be 0.99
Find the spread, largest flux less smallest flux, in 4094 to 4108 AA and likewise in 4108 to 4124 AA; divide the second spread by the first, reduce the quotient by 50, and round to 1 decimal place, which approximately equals -49.7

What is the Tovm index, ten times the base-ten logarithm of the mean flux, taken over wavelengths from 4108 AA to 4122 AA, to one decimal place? 15.4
